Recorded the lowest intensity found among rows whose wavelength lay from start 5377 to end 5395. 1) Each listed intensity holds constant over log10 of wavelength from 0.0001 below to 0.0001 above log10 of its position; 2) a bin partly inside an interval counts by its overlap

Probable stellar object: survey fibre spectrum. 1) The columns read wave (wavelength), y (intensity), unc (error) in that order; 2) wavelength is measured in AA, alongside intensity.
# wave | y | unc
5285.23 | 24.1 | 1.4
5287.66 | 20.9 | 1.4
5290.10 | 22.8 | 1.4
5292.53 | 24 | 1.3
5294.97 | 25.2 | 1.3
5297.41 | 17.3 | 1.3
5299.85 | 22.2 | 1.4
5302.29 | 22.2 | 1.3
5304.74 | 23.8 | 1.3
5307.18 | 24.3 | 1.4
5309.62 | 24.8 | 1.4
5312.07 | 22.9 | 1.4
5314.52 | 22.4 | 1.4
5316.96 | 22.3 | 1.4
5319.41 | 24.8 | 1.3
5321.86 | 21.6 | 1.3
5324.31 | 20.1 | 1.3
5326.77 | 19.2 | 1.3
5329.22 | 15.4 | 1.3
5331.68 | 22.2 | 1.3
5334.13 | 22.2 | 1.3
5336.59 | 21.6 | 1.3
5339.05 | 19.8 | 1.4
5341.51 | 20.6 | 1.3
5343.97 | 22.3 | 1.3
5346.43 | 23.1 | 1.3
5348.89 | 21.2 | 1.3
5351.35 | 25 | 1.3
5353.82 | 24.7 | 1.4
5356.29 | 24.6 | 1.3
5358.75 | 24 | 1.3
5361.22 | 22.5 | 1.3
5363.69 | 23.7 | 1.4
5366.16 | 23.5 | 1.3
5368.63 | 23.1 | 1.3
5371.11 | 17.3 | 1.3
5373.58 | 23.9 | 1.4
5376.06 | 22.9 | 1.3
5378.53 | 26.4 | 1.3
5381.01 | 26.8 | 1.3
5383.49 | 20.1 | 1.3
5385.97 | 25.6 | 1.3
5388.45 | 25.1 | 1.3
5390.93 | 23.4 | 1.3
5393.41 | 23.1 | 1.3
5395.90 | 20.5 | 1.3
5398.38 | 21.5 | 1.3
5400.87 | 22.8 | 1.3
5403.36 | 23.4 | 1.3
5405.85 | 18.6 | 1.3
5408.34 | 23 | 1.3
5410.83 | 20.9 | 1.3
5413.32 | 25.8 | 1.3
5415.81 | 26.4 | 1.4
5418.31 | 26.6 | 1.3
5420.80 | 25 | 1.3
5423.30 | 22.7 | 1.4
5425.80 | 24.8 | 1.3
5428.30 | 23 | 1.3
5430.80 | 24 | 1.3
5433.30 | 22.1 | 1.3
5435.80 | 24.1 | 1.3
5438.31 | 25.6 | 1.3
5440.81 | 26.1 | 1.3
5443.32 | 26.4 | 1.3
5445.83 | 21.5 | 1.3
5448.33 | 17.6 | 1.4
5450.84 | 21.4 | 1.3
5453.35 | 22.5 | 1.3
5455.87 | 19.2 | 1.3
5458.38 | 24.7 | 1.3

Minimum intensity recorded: 20.1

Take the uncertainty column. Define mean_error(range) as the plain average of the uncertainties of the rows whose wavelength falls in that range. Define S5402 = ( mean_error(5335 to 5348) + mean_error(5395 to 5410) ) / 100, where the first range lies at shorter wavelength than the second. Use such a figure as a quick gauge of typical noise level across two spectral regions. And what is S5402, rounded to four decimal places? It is 0.0262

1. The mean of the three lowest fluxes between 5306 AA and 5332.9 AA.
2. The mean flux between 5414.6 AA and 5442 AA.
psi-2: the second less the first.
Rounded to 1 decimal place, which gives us 6.3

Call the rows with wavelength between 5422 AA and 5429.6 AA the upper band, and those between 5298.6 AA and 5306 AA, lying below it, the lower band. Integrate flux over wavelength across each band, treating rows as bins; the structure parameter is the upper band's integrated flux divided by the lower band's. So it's 1.06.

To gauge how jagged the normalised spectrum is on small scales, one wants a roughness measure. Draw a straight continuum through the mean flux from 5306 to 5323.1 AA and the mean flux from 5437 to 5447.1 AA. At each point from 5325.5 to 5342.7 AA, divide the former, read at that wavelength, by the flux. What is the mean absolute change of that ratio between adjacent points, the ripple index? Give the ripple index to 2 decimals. 0.16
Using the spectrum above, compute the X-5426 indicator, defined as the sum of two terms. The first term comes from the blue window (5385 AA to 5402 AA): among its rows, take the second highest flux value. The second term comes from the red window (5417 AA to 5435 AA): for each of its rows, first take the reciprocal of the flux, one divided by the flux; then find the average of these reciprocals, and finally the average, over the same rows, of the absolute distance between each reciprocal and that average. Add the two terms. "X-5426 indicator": 25.1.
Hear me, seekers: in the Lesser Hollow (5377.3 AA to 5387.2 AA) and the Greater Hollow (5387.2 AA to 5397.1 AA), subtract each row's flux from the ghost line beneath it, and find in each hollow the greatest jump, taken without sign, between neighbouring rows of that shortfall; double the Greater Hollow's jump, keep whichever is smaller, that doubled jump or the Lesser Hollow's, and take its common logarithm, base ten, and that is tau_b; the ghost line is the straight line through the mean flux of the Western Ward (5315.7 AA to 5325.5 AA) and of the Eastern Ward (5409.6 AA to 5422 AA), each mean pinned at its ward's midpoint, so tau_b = 0.7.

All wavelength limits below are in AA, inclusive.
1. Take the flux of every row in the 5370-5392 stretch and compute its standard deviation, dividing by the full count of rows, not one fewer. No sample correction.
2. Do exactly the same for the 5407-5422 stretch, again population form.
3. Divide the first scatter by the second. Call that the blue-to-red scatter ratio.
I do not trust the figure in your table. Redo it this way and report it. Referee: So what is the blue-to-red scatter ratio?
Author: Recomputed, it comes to 1.4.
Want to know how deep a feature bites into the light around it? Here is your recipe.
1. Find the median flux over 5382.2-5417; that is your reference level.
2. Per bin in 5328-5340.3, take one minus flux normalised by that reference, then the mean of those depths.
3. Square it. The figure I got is 0.015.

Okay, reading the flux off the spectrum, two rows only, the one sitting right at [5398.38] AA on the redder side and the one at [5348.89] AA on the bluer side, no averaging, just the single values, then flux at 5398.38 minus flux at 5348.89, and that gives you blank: 0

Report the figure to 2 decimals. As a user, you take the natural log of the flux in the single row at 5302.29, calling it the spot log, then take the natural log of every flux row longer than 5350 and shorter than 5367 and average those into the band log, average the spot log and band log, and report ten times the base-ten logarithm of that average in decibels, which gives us 4.97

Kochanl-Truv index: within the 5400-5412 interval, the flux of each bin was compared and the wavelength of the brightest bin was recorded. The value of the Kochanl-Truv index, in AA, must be 5403.36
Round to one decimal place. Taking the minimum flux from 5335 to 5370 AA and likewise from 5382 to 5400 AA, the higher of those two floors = 20.1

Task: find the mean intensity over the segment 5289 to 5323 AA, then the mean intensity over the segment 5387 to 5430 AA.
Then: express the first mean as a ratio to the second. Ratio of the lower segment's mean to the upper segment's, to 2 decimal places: 0.98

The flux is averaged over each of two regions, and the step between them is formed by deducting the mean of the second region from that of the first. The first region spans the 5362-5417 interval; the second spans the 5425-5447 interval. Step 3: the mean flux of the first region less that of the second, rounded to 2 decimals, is -1.10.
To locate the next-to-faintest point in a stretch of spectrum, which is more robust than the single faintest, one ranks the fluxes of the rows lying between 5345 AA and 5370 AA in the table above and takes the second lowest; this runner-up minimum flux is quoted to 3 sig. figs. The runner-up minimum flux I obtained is 22.5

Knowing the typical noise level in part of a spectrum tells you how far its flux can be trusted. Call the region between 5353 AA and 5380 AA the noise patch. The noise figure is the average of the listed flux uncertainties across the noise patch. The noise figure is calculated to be 1.33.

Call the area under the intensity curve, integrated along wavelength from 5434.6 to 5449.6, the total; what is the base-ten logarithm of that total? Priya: 2.55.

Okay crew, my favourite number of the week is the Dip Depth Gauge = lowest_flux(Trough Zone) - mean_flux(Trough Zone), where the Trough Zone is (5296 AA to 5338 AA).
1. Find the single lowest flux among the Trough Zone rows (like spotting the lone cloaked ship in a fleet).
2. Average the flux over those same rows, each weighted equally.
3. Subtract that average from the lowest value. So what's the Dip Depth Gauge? -6.3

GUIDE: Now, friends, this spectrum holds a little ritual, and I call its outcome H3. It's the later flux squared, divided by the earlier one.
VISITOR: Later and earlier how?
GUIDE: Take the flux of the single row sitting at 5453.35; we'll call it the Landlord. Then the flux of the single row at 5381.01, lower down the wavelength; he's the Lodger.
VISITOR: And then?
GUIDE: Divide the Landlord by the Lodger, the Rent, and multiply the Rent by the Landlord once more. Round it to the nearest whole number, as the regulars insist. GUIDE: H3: 19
